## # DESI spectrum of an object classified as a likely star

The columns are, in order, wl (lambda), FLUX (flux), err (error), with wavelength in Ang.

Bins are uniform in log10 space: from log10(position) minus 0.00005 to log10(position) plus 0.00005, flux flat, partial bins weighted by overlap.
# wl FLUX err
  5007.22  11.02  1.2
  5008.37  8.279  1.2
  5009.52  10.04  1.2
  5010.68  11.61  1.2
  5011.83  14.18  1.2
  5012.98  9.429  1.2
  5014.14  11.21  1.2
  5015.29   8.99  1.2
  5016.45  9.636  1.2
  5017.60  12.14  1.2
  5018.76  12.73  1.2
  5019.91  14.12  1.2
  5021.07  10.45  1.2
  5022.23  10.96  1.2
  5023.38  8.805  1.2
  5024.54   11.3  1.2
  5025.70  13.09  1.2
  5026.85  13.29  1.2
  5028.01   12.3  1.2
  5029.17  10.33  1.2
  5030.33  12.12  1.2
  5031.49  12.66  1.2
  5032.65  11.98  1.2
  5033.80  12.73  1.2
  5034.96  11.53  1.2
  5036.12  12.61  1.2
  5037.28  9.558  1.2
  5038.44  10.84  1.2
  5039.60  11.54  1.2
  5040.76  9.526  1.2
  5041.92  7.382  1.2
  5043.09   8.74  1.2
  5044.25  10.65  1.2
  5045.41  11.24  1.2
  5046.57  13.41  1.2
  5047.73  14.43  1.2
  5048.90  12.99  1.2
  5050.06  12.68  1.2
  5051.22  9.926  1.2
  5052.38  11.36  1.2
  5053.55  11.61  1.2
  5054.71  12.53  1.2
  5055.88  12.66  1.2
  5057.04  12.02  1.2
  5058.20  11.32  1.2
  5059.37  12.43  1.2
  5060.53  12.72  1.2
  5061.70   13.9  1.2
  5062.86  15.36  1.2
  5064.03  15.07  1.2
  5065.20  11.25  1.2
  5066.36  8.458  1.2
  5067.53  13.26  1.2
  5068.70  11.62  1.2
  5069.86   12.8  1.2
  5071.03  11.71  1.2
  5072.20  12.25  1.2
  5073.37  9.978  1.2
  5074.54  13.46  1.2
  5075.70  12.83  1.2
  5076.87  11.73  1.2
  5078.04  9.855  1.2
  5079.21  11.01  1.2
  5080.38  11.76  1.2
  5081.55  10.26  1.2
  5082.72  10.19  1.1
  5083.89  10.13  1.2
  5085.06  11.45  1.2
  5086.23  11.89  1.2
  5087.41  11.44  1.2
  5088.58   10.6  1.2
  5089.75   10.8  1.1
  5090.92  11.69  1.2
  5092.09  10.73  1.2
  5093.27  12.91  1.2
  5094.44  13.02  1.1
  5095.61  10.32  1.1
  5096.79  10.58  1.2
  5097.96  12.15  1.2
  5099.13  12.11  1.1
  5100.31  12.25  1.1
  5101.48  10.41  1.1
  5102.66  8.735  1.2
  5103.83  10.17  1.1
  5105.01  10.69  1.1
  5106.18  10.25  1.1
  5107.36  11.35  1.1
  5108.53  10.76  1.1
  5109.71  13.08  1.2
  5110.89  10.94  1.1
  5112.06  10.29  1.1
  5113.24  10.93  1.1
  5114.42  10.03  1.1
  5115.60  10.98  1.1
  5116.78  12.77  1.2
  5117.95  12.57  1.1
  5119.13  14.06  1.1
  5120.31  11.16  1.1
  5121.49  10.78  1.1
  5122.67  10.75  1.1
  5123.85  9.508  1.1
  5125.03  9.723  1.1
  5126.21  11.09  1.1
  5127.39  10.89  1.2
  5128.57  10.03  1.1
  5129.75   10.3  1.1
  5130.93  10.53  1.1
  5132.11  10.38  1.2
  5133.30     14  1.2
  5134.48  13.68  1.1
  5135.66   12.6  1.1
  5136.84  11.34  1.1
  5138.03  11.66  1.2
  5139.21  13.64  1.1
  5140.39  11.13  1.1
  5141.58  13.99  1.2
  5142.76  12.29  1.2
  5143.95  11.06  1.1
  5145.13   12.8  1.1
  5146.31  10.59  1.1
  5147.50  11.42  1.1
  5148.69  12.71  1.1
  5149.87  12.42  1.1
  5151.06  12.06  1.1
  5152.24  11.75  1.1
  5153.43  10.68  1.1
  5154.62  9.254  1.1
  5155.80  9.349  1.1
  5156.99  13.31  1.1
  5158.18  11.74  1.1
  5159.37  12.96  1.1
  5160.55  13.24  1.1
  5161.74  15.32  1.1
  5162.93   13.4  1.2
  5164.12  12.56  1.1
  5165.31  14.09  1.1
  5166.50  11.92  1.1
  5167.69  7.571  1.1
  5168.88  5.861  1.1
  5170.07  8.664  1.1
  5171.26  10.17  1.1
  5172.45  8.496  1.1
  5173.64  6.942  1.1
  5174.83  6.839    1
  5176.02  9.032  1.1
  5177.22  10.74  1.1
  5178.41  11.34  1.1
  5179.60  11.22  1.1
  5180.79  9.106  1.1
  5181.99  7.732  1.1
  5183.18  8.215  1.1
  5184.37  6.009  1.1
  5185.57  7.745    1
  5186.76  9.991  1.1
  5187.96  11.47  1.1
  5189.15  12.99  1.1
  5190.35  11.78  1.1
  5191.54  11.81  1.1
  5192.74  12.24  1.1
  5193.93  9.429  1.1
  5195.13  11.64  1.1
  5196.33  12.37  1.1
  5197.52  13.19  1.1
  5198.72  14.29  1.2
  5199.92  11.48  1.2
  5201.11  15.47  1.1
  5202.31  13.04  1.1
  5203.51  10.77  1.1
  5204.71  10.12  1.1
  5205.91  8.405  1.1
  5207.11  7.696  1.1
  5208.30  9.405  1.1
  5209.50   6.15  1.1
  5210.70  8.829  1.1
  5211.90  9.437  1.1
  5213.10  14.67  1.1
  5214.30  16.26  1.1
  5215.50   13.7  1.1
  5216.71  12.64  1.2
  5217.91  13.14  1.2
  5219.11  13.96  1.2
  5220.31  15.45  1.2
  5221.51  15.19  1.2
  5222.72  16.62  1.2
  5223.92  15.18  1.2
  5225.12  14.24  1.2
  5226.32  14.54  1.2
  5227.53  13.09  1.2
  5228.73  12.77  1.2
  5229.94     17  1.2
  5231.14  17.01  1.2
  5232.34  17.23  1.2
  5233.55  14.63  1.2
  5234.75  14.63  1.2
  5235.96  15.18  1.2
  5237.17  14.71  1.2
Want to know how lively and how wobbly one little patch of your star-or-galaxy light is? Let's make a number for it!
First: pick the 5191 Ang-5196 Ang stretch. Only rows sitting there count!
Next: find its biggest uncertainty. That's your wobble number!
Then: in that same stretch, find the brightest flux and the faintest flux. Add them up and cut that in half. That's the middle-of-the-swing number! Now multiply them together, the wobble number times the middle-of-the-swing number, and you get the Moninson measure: 11.9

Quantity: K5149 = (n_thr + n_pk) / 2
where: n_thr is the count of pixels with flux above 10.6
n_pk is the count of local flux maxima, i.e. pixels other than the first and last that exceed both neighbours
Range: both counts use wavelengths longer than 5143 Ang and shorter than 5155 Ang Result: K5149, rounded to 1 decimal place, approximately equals 5.0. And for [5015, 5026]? 4.0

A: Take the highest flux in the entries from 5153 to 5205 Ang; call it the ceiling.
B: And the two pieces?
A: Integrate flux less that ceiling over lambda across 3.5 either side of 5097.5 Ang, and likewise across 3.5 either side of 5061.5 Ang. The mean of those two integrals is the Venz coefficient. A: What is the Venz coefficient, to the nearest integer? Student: -20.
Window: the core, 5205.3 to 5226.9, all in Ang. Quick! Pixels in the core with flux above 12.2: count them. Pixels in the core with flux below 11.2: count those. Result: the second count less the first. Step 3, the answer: -6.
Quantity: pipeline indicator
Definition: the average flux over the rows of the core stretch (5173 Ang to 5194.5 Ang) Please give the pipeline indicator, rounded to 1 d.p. 9.7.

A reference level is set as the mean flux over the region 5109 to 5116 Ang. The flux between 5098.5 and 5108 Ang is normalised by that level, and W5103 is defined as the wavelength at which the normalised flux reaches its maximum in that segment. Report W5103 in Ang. 5100.31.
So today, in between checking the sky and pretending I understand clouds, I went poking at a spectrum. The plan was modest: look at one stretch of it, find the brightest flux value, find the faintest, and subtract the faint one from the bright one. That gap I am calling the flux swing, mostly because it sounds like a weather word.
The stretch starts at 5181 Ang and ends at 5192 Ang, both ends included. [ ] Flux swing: 7.0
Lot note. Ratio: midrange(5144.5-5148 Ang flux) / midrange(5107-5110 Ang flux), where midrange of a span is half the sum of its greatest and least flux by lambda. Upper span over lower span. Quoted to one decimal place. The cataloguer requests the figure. 1.0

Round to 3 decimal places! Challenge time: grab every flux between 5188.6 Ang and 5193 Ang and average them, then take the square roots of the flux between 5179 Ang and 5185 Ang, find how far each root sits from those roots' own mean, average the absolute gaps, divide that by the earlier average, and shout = 0.019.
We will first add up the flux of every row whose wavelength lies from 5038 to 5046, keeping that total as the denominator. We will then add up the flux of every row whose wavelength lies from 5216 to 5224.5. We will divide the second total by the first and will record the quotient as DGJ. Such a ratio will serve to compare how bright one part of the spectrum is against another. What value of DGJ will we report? 1.5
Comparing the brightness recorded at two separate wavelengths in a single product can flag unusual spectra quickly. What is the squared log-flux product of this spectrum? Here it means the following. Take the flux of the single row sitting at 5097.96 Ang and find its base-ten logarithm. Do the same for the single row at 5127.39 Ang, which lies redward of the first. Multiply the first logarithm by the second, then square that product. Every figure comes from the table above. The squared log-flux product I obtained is 1.27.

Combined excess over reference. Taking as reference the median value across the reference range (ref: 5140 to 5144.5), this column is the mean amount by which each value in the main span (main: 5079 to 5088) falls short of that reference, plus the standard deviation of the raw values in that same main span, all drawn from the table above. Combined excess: 1.4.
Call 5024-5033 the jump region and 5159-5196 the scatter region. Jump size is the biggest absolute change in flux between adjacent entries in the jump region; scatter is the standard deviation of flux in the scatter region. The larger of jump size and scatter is 2.5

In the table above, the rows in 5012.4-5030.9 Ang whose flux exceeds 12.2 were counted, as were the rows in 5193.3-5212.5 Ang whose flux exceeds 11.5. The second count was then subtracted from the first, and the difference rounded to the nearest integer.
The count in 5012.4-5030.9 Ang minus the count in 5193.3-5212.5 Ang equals -1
